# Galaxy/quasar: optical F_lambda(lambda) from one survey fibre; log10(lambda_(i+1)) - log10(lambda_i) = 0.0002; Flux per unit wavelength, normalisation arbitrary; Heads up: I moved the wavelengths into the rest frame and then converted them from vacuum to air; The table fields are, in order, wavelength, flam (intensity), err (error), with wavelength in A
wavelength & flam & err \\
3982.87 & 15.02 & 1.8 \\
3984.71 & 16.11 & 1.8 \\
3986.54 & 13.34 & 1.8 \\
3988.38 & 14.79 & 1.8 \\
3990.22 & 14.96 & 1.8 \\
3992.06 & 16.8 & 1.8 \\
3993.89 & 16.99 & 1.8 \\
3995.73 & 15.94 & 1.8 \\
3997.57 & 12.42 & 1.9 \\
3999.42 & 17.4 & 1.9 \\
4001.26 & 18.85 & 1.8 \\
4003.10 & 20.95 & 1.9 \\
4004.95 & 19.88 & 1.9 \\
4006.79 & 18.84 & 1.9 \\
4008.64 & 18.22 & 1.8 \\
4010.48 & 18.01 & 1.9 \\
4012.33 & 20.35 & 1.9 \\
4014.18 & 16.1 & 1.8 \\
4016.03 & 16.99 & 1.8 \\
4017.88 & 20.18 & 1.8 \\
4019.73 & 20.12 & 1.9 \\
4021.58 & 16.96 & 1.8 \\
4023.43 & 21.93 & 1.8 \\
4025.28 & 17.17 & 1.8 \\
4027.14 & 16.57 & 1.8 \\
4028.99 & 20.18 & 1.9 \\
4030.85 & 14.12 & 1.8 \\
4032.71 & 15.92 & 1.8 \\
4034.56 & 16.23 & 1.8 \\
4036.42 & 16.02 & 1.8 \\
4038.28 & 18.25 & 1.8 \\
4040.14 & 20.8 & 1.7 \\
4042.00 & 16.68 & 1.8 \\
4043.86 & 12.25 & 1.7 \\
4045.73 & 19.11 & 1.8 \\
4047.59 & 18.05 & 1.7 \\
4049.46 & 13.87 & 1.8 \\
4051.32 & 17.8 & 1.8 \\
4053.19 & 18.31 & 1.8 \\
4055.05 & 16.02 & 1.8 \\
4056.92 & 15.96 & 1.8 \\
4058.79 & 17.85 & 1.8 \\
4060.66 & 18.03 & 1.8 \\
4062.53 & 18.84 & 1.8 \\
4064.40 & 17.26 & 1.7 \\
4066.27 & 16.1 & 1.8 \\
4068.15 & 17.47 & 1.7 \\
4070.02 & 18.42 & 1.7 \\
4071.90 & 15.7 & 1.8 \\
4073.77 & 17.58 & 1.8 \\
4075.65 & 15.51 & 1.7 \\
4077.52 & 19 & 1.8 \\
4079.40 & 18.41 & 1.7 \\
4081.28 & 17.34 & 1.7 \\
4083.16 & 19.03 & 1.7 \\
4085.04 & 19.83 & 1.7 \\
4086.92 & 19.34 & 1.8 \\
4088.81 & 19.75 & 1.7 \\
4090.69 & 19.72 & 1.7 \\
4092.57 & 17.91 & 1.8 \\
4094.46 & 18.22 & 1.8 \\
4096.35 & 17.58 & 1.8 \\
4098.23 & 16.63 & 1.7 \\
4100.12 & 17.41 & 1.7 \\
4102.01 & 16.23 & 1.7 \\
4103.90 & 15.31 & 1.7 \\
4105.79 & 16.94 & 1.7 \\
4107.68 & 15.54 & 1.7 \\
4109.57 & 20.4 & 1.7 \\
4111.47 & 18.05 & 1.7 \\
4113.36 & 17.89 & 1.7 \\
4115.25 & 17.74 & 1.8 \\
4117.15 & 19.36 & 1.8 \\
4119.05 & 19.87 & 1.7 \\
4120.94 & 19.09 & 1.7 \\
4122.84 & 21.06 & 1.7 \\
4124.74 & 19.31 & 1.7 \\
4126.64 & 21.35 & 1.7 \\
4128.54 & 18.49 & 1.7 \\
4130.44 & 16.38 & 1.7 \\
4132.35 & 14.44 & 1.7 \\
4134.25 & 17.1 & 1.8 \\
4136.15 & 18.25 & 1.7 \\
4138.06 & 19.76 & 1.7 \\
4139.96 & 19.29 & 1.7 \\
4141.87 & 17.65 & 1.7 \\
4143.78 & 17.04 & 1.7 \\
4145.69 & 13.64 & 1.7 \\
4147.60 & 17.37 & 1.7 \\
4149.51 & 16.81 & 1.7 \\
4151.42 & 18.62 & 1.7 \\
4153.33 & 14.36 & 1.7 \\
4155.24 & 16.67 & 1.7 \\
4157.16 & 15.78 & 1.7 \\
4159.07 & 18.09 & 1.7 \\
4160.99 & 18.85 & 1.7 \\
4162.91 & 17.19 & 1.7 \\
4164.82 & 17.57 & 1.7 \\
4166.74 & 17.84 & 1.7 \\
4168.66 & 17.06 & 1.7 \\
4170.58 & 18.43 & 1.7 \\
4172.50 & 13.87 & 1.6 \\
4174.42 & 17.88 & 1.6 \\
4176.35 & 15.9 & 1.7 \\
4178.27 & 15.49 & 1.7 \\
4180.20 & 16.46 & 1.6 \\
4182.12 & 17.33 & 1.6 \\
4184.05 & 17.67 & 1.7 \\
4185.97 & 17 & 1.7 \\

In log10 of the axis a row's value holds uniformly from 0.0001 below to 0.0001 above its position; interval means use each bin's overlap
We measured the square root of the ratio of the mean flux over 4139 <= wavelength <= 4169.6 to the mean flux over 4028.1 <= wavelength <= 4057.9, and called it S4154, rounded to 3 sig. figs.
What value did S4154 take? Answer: 1.01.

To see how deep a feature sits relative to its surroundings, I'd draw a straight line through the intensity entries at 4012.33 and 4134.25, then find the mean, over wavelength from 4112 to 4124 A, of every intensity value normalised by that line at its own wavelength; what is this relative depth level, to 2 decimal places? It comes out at 1.09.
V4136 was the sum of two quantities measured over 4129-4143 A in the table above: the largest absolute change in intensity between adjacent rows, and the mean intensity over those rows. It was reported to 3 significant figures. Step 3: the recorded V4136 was 20.2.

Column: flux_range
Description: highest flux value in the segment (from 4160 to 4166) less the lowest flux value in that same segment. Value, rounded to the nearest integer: 2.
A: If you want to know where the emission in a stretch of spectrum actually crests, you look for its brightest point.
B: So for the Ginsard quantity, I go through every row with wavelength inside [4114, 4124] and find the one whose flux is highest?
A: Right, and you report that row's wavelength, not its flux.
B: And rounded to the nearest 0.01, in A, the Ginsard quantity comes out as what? 4122.84 A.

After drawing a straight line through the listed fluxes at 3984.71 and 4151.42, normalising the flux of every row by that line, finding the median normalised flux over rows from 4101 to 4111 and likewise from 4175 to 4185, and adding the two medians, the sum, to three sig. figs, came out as 1.77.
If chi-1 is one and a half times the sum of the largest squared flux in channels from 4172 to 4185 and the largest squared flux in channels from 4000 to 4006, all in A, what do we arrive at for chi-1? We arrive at 1138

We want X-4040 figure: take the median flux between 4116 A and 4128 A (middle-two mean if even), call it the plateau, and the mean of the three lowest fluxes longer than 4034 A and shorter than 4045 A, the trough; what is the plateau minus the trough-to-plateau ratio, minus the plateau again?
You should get -0.76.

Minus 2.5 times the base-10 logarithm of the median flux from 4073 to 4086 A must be -3.16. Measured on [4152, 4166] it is -3.09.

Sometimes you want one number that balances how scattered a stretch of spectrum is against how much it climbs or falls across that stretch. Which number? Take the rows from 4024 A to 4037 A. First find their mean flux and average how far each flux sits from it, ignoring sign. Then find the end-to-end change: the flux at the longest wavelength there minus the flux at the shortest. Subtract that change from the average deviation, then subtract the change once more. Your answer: 3.5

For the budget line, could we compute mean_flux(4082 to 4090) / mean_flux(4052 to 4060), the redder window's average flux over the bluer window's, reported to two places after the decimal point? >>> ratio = 1.14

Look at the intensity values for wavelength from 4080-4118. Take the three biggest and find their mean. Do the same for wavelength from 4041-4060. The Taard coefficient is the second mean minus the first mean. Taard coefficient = -1.5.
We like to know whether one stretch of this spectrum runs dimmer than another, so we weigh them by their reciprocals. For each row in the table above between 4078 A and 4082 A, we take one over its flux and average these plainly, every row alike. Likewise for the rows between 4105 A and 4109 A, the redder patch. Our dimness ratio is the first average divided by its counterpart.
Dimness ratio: 0.91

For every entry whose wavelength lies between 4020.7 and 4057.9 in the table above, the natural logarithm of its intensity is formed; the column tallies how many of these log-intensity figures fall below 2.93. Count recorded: 16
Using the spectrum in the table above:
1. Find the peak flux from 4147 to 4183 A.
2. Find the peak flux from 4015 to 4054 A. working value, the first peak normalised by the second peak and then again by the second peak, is 0.039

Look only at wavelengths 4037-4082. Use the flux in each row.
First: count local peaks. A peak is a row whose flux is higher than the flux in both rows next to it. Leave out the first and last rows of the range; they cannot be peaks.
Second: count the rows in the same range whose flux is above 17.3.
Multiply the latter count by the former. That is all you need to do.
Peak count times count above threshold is 105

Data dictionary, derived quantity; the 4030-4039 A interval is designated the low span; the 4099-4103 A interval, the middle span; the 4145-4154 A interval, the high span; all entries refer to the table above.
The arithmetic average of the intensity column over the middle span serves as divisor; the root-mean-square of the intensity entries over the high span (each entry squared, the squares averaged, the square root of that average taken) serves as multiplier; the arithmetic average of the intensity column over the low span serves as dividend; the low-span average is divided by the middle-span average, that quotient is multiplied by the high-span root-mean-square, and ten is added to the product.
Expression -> 25.6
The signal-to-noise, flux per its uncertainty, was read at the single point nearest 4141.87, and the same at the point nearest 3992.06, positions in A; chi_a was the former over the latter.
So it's 1.11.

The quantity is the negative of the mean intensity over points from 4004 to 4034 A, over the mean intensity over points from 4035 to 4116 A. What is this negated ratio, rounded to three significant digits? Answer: -1.04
